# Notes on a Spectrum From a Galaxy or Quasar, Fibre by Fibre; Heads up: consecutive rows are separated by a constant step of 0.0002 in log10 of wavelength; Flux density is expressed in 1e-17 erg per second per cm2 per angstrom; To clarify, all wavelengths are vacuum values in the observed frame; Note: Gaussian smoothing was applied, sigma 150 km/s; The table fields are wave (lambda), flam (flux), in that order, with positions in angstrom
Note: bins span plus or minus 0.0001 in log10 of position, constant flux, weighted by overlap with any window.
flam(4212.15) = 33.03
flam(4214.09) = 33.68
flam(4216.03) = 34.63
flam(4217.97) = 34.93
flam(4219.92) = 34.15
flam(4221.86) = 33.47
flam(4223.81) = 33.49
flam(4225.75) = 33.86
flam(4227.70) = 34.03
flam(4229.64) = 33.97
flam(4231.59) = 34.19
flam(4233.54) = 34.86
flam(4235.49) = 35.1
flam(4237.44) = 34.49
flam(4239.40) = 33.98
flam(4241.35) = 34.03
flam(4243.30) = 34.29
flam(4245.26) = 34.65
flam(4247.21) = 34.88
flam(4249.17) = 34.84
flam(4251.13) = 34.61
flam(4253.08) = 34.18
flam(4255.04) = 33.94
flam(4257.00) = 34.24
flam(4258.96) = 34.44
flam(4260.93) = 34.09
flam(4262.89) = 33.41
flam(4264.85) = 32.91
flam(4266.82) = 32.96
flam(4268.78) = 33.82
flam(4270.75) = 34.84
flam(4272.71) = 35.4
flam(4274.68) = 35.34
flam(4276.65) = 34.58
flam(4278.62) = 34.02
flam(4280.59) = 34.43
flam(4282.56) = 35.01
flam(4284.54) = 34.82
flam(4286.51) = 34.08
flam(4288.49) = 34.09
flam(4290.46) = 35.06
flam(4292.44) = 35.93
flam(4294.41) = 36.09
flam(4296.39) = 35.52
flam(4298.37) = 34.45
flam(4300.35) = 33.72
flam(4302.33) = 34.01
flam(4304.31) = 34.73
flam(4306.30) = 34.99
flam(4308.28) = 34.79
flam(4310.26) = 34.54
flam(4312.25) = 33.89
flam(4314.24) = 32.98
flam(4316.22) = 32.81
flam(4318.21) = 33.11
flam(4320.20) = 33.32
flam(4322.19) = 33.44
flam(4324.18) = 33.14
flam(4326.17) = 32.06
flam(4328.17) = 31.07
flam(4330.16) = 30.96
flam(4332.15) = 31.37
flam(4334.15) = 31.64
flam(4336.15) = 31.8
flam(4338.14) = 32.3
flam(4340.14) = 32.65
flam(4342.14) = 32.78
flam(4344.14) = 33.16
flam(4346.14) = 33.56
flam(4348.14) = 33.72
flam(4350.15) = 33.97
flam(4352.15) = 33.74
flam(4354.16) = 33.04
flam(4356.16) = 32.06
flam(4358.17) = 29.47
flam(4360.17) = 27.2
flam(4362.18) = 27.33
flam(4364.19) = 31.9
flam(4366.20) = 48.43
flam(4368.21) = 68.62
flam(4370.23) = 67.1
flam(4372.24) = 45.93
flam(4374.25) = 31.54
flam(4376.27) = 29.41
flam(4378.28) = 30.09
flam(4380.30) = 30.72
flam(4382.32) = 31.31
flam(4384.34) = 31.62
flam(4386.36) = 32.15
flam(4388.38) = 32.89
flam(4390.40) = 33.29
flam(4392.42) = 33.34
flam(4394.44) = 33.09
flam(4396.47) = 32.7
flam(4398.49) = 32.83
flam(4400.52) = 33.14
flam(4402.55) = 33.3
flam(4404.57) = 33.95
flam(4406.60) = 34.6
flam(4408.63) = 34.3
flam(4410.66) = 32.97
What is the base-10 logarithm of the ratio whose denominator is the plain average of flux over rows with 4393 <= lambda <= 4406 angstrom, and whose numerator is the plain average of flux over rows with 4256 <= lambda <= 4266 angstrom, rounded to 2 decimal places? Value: 0.01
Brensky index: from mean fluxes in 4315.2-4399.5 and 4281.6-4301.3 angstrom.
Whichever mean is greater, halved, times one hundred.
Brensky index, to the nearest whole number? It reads 1744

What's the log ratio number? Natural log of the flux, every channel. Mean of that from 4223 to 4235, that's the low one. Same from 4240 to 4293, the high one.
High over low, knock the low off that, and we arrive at -2.53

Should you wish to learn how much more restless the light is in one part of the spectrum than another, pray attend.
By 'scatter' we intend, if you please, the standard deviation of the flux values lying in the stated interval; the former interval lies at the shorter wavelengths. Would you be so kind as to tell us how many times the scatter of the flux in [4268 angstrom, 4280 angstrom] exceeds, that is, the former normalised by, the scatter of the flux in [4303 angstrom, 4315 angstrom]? 0.9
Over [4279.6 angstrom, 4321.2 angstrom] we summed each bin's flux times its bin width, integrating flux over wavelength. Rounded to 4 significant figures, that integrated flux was 1431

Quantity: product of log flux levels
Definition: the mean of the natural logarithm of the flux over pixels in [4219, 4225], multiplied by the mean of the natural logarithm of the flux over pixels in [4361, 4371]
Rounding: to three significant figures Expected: 13.4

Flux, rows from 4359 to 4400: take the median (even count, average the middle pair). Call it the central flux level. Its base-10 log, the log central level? 1.51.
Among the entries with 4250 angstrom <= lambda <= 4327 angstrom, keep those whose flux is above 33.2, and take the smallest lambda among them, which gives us 4251.13 angstrom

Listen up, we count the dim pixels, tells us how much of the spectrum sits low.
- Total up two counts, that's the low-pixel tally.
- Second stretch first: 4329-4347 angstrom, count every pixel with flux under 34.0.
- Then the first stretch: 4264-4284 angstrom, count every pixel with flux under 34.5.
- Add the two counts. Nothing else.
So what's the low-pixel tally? 14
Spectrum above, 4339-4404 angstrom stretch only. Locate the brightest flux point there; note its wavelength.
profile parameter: 4368.21 angstrom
